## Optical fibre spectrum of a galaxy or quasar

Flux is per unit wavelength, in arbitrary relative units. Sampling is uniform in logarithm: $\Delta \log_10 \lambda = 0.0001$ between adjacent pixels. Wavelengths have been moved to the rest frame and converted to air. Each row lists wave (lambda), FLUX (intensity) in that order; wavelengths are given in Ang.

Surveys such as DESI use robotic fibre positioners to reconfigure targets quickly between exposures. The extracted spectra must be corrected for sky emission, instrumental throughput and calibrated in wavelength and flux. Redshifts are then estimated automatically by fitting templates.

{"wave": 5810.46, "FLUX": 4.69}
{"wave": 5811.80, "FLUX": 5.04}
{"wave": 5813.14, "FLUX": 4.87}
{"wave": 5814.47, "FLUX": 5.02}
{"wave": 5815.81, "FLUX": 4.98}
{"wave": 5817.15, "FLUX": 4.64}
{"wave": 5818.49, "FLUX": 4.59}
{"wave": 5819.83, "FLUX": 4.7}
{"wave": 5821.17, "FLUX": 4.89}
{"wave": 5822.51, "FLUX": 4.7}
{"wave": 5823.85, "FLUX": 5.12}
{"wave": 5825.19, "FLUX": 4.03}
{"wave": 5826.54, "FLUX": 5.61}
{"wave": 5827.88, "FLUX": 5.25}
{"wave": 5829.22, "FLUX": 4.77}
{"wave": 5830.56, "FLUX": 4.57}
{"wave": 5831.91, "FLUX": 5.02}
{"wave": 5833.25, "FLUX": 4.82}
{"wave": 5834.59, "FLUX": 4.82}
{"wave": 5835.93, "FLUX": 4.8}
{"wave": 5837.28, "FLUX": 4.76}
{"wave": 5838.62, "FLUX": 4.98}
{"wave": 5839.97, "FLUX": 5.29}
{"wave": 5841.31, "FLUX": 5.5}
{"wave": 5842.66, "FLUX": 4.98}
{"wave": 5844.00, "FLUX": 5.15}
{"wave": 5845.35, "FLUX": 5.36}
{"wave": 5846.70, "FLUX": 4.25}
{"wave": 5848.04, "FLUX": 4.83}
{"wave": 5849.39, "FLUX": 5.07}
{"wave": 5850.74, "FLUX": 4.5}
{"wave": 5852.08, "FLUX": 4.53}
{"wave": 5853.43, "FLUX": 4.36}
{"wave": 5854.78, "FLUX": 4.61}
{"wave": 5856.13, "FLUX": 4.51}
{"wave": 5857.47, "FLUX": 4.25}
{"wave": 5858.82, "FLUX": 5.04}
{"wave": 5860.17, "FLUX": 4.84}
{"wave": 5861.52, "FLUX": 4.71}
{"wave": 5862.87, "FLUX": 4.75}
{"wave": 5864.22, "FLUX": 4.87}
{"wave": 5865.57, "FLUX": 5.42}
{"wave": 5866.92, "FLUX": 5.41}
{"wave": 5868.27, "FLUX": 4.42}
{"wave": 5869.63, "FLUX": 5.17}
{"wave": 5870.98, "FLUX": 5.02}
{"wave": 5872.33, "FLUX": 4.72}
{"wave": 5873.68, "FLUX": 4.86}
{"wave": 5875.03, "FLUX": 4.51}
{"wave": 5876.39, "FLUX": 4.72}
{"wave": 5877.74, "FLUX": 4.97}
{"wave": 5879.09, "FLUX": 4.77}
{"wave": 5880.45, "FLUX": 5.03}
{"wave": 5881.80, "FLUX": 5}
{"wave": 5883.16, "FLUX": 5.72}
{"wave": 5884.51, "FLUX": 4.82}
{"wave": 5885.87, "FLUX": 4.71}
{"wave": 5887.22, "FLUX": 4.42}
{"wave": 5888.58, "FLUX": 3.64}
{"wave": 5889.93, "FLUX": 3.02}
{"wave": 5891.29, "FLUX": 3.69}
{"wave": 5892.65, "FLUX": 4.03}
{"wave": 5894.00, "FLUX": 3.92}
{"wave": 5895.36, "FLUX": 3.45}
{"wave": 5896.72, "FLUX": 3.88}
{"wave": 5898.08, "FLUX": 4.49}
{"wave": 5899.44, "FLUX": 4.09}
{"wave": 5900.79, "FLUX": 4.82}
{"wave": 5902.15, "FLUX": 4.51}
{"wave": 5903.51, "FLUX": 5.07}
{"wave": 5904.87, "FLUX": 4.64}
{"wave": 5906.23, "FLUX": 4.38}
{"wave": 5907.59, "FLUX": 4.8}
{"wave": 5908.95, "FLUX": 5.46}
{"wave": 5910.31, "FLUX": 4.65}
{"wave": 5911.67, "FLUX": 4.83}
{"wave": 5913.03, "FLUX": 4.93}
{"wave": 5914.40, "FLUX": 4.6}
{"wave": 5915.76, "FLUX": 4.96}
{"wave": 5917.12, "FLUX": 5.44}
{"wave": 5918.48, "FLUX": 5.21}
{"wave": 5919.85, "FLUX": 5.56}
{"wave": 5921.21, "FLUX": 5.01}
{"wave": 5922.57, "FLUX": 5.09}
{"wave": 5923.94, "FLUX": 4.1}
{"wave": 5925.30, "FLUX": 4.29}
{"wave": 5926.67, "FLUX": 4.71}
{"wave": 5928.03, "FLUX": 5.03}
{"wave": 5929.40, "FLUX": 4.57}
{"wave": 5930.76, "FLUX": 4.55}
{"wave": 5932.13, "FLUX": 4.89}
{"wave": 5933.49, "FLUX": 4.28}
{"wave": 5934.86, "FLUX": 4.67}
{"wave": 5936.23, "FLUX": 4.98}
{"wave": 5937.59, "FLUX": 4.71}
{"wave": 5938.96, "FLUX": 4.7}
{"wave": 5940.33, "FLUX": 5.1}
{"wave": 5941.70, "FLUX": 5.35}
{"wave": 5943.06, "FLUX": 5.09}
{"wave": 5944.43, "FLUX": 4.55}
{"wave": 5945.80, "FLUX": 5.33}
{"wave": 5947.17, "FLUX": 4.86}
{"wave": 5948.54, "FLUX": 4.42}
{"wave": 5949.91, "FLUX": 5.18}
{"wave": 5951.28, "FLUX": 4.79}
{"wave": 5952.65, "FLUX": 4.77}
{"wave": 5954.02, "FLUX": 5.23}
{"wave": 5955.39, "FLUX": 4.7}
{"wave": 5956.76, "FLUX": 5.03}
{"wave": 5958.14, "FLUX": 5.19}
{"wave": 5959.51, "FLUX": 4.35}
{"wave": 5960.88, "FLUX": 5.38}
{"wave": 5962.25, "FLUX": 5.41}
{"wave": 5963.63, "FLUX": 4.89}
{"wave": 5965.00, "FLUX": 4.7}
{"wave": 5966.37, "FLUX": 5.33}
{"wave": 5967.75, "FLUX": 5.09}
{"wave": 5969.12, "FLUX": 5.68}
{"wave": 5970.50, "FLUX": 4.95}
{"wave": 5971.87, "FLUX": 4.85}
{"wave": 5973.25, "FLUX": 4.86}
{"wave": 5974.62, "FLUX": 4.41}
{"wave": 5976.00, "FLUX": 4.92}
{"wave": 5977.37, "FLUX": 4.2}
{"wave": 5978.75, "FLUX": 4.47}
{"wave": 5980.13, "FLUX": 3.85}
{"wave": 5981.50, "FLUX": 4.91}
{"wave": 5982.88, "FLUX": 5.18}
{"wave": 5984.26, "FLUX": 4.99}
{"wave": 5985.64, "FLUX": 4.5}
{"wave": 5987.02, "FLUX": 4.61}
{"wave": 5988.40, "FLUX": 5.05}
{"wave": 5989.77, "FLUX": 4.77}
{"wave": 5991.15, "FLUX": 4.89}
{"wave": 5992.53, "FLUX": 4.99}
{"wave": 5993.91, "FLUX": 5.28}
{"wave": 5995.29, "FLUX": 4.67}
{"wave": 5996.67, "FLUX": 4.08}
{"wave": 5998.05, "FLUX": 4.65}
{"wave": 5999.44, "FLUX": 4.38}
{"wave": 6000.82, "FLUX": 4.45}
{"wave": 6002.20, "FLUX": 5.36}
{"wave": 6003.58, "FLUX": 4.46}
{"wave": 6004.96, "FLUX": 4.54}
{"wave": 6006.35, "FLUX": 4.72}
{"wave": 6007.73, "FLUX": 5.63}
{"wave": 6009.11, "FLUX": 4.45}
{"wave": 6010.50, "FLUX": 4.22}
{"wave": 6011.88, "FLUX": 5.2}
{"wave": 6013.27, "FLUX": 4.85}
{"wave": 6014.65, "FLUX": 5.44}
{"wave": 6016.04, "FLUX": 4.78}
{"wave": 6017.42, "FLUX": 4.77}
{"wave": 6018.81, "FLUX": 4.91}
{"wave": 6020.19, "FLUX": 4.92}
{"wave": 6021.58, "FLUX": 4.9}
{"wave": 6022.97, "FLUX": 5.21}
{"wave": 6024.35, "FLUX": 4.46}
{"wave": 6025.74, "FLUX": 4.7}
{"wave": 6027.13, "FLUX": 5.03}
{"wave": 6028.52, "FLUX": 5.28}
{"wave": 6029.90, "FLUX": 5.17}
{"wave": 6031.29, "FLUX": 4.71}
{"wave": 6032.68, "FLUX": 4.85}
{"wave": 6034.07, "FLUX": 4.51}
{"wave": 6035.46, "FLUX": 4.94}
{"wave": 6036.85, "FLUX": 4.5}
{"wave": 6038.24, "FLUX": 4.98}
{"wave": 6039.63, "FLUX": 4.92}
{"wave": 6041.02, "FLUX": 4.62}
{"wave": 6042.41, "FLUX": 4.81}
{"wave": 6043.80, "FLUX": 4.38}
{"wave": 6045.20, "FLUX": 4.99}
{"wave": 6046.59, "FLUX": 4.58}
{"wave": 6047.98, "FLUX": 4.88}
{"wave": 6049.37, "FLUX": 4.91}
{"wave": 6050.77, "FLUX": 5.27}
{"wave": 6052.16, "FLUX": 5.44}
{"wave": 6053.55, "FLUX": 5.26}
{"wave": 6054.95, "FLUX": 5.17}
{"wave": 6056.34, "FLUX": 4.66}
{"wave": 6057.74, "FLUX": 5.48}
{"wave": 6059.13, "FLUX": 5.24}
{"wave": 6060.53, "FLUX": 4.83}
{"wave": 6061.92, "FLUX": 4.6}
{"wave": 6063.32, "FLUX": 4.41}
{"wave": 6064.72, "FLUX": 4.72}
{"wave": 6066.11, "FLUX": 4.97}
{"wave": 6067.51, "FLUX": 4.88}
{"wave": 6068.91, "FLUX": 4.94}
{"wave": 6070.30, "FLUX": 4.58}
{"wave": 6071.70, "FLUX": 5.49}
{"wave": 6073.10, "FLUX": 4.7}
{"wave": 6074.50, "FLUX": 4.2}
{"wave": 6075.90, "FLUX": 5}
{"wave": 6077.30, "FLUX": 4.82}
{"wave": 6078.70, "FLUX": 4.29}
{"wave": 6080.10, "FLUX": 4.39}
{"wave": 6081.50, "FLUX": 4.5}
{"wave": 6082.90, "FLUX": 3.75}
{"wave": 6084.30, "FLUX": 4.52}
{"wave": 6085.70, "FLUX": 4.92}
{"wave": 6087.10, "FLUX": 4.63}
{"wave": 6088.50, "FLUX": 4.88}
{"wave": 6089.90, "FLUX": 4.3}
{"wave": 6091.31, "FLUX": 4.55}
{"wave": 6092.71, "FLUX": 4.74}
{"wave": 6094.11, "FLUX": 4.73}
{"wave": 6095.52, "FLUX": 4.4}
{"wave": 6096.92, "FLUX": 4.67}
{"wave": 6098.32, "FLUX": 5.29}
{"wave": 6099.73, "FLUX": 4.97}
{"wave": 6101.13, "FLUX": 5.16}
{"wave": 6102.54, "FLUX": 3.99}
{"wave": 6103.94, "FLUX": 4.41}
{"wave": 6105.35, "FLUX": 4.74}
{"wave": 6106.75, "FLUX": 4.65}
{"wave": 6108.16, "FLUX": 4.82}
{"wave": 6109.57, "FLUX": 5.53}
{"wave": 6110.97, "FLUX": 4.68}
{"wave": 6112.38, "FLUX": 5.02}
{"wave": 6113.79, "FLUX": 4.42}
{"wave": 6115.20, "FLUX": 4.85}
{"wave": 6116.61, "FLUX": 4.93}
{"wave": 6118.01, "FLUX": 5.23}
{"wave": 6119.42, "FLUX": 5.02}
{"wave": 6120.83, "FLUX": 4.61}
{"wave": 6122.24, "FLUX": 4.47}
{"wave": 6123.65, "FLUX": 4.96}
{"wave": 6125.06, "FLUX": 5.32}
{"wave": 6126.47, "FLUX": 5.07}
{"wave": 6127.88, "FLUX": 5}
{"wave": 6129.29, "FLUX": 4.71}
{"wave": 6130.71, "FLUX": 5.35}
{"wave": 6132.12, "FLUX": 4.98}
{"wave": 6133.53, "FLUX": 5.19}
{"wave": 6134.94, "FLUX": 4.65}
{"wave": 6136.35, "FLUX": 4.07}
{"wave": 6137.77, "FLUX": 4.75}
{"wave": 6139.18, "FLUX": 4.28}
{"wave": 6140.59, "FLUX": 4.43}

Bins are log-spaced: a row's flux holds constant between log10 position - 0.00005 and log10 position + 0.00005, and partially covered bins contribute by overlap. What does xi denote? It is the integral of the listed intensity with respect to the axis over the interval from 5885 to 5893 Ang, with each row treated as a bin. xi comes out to 31.5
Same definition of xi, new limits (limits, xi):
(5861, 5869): 39.5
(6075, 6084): 40.1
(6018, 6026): 38.9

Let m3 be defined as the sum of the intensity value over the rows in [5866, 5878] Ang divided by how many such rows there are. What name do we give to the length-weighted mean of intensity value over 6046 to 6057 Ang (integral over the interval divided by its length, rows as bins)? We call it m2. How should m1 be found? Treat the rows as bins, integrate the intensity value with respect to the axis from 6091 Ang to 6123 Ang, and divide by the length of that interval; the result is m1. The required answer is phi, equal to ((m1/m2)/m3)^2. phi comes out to 0.038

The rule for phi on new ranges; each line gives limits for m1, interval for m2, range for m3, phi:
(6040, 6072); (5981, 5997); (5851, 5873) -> 0.045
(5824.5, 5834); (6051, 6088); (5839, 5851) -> 0.041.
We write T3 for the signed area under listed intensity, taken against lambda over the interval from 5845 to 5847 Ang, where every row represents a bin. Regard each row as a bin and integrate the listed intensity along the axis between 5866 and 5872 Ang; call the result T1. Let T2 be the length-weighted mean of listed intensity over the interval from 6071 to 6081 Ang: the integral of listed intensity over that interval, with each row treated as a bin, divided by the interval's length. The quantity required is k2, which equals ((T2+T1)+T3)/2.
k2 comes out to 22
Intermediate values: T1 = 30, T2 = 4.69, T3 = 10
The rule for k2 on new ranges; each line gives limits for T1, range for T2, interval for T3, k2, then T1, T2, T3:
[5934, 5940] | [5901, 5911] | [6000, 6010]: 41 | 29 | 4.79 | 48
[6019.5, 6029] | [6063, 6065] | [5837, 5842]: 39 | 47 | 4.55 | 26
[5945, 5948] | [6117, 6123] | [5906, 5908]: 15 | 15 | 4.84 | 9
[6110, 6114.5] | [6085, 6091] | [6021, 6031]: 38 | 21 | 4.67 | 50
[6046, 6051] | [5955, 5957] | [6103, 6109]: 29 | 24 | 4.86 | 28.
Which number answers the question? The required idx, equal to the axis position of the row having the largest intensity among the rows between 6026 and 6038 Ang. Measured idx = 6028.52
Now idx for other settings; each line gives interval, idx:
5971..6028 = 6007.73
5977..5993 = 5982.88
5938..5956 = 5941.70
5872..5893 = 5883.16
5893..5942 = 5919.85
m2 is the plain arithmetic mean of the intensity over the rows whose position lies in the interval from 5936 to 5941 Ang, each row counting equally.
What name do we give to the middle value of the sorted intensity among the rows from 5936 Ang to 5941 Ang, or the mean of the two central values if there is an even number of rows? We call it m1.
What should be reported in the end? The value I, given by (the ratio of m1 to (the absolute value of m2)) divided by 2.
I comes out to 0.497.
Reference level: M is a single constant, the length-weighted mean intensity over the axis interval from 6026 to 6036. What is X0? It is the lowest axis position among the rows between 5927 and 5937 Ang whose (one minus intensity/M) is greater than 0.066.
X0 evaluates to 5929.40 Ang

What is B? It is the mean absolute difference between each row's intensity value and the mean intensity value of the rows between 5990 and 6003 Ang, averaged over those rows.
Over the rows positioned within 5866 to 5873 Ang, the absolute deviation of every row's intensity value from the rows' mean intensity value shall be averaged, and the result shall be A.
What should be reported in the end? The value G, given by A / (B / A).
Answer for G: 0.3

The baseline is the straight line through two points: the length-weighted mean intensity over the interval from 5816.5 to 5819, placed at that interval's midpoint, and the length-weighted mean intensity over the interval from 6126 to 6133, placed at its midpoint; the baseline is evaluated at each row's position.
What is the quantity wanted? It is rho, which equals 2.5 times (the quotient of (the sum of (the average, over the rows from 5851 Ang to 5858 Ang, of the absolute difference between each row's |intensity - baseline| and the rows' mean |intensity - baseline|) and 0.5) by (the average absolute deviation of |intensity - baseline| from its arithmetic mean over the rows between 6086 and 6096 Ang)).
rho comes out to 9.5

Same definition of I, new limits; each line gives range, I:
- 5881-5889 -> 0.505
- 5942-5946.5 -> 0.510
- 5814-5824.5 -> 0.496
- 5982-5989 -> 0.513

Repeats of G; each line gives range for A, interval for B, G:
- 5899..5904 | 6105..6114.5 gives 0.4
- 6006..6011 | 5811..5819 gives 1.2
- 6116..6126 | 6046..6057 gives 0.2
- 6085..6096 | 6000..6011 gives 0.1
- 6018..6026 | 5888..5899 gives 0.1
